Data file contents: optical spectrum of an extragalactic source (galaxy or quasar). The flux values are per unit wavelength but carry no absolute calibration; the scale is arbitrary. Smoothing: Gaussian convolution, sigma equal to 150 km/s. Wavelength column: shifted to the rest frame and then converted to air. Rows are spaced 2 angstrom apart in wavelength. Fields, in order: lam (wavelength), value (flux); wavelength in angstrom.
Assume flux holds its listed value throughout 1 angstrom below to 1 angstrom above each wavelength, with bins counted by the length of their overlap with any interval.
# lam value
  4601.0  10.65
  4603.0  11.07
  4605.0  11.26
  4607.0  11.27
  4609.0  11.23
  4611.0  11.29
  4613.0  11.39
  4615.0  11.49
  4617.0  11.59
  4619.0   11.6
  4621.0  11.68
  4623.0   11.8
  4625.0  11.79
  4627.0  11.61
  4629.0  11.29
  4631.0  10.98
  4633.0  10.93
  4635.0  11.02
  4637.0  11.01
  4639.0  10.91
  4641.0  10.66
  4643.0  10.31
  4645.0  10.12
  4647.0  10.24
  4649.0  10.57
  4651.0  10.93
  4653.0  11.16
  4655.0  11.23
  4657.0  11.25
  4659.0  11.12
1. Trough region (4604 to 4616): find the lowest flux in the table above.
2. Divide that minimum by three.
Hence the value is 3.74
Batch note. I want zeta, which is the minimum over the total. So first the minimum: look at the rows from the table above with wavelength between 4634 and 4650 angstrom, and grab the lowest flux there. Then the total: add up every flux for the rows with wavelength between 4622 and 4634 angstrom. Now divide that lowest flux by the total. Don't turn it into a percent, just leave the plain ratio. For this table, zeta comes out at 0.15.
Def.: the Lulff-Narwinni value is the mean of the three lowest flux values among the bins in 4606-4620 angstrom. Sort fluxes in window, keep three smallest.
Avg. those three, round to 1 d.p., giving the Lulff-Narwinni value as 11.3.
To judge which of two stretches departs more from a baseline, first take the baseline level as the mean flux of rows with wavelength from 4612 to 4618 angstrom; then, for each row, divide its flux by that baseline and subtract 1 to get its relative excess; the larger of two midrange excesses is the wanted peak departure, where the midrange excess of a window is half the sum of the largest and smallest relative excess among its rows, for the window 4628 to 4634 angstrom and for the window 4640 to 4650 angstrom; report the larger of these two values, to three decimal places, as -0.033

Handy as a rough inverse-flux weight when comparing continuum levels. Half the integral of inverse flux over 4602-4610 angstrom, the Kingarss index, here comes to 0.357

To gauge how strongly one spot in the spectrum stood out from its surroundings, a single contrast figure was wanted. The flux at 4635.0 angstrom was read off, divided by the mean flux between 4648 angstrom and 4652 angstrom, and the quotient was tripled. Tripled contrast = 3.1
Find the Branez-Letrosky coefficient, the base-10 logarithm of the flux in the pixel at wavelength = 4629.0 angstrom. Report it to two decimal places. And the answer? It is 1.05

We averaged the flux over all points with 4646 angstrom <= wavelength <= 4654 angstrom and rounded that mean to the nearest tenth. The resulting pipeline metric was 10.7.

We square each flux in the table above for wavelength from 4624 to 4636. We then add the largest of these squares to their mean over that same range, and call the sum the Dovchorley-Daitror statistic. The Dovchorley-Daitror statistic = 266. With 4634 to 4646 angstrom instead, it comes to 235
